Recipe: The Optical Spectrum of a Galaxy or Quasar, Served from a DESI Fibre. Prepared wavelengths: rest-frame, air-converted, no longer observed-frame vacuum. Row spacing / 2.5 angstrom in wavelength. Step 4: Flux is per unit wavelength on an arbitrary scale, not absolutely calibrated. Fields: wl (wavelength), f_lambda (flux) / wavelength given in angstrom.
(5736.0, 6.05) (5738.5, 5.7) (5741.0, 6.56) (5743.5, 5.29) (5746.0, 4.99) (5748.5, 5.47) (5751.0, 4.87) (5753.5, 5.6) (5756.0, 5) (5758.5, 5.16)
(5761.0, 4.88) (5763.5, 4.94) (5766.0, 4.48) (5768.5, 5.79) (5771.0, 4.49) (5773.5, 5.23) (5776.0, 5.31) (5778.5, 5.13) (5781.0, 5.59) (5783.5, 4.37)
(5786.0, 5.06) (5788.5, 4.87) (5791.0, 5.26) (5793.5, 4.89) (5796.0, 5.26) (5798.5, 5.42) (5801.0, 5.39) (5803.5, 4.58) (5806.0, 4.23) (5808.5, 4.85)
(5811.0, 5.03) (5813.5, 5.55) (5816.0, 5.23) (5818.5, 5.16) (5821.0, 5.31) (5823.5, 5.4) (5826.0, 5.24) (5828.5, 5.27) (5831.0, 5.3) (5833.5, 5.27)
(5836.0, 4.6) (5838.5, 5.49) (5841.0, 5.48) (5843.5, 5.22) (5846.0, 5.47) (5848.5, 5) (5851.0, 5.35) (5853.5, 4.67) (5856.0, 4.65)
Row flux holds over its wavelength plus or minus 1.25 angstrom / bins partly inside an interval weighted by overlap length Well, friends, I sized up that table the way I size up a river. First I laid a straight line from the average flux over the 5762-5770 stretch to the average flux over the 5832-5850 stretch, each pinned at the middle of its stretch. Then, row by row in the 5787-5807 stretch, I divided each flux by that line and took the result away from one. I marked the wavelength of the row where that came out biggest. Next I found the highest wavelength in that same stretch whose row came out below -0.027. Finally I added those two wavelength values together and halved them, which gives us 5803.5 angstrom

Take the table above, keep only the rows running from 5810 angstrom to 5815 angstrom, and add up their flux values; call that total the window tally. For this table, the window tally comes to 10.6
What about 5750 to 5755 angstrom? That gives 10.5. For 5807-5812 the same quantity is 9.9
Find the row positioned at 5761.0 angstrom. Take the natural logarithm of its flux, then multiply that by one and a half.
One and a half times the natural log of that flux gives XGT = 2.38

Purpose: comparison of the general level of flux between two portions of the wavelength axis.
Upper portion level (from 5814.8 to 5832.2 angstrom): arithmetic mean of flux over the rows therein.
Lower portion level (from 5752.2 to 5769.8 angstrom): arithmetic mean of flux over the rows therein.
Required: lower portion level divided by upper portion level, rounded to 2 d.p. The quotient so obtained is 0.97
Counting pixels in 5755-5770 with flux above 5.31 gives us 1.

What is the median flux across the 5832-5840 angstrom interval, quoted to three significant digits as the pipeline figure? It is 5.27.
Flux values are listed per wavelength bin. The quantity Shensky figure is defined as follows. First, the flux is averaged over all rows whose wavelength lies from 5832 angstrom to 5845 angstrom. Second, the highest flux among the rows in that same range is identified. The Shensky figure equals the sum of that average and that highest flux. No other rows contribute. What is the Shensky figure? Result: 10.7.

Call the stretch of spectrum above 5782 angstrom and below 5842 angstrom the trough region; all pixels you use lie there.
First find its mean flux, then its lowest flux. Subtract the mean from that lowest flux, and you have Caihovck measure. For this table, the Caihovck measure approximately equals -0.875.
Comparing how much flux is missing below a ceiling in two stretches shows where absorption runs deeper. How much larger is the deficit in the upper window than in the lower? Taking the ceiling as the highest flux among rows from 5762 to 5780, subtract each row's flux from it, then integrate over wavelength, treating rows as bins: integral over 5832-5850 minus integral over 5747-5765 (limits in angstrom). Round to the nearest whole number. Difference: -2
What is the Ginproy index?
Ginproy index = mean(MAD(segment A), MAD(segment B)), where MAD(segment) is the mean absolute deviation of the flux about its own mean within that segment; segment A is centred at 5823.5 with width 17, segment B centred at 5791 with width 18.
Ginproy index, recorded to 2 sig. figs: 0.16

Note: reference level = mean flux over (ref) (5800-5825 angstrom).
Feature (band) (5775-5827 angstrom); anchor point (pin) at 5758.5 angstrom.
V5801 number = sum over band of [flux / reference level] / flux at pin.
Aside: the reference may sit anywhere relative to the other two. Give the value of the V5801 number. 4.1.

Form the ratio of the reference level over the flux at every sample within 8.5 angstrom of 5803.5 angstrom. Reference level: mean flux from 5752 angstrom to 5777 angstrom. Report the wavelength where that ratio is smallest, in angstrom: 5798.5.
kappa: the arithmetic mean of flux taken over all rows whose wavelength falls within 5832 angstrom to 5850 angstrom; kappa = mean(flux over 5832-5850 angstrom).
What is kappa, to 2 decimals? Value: 5.22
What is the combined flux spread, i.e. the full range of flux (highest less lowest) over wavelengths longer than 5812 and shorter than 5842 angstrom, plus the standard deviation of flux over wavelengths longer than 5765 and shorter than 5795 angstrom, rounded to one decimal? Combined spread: 1.4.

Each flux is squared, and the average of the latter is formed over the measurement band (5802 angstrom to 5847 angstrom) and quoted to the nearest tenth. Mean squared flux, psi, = 26.6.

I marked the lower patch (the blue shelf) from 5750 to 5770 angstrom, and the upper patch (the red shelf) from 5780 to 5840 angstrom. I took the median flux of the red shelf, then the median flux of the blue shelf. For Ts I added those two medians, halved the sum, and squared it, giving 26.1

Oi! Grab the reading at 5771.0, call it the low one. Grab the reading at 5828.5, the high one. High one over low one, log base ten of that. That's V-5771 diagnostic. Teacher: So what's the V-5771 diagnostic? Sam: 0.07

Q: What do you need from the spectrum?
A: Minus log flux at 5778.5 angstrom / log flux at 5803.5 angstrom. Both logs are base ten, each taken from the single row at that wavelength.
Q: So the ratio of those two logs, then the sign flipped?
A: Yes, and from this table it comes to -1.07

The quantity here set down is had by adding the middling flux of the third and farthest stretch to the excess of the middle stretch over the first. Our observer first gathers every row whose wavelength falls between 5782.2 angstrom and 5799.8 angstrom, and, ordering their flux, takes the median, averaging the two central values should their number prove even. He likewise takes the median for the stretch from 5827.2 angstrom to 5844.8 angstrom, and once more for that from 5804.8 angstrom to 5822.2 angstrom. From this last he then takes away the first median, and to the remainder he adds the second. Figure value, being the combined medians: 5.37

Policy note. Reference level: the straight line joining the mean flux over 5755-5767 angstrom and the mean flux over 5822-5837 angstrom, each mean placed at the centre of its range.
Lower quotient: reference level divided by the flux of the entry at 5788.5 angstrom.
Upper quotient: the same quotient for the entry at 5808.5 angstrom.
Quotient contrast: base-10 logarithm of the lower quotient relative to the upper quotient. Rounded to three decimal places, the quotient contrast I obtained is -0.009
